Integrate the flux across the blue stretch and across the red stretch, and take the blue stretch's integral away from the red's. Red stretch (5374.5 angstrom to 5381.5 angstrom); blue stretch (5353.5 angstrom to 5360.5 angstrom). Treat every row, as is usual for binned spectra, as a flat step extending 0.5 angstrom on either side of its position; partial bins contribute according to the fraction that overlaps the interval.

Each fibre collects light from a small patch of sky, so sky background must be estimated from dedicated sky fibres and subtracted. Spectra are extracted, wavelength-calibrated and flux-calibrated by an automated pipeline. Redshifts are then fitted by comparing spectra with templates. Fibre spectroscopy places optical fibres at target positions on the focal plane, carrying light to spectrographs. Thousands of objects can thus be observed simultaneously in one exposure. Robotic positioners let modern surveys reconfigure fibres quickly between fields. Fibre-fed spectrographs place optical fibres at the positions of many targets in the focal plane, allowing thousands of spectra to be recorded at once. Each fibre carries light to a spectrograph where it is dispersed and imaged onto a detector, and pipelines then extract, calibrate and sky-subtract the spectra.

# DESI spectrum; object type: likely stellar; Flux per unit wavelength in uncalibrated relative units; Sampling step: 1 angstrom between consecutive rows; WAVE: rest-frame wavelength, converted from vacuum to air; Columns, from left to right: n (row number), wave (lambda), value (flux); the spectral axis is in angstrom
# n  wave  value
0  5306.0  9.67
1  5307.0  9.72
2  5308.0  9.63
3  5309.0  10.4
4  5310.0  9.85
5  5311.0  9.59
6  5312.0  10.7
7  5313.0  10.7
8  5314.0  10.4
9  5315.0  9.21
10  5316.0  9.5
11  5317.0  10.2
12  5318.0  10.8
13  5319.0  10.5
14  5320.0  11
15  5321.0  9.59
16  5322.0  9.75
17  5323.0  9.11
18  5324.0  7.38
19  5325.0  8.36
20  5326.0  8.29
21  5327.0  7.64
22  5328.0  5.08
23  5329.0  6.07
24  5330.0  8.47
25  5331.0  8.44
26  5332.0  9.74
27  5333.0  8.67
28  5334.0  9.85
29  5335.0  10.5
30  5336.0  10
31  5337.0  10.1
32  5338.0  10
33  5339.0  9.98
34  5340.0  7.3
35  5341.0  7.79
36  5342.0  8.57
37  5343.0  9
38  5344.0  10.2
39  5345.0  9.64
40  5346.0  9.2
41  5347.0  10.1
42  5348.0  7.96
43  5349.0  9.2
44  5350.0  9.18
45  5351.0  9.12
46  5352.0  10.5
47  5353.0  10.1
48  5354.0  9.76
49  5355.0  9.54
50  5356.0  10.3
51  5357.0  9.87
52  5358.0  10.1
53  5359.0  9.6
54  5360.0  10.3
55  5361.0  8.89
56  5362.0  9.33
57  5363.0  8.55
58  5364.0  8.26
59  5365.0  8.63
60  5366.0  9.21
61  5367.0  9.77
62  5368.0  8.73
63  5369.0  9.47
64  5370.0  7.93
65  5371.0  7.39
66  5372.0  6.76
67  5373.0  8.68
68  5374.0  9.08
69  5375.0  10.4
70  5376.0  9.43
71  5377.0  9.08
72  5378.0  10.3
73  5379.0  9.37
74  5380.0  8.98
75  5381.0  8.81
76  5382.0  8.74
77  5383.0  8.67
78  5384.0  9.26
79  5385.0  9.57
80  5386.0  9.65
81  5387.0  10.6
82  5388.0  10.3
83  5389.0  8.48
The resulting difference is -3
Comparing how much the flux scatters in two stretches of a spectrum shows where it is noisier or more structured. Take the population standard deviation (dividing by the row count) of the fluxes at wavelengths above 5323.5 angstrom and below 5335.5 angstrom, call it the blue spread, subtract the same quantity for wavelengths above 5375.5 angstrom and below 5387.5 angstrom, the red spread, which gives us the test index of 0.9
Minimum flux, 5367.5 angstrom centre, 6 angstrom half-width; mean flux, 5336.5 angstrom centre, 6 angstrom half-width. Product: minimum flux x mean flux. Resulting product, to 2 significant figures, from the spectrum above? 62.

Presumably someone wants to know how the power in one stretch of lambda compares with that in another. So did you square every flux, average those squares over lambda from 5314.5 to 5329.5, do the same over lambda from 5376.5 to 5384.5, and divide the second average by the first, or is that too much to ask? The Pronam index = 1.04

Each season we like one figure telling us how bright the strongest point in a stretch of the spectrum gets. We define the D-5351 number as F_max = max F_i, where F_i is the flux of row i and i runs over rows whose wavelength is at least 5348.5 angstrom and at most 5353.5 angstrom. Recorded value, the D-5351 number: 10.5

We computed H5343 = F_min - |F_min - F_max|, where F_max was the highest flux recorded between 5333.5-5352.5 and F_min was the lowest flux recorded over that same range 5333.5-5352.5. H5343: 4.1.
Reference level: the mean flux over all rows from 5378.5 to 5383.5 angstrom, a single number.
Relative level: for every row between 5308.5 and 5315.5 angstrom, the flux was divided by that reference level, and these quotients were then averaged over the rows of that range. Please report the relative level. 1.14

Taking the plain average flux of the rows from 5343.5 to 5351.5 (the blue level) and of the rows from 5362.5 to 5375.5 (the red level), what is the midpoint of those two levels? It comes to 9.00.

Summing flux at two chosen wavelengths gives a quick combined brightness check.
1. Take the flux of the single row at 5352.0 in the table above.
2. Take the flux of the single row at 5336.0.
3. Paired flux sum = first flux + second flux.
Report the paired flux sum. 20.5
